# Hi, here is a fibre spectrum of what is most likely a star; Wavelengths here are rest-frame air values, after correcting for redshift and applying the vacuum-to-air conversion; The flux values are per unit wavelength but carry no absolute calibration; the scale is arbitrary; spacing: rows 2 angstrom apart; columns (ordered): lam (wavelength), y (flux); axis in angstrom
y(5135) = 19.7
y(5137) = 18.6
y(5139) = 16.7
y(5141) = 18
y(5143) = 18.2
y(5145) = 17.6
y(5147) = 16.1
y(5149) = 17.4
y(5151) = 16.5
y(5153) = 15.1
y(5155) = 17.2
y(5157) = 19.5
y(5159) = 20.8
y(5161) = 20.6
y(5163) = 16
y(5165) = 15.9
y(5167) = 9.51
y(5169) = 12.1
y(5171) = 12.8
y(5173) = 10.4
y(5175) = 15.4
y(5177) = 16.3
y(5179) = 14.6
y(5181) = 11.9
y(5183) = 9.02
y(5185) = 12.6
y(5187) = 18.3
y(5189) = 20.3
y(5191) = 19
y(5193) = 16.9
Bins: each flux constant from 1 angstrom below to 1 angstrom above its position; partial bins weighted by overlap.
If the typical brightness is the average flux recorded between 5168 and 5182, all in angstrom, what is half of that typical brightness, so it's 6.7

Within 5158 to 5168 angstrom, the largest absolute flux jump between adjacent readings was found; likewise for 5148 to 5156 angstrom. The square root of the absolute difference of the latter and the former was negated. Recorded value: -2.07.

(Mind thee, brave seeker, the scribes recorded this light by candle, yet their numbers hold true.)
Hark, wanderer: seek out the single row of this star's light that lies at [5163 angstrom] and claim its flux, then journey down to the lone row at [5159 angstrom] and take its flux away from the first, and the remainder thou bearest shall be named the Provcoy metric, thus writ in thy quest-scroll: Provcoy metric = -4.8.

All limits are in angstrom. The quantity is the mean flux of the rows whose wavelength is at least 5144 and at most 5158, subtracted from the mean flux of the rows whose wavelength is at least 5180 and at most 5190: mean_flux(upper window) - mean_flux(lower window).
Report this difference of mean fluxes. -2.6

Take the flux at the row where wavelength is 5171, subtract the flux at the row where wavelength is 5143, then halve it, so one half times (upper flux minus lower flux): -3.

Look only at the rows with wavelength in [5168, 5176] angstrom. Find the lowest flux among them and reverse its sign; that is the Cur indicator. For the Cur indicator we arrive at -10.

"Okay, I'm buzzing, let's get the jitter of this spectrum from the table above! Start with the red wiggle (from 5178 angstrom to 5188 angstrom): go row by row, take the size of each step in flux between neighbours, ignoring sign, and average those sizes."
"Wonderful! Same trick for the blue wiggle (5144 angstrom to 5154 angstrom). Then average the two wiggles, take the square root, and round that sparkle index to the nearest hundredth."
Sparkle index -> 1.58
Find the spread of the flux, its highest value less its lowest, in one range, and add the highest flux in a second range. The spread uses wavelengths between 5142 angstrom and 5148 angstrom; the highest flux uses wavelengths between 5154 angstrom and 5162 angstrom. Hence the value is 22.9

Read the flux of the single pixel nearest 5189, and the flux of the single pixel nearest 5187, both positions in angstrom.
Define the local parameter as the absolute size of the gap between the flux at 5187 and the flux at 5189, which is 2.0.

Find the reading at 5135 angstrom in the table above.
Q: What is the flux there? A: 19.7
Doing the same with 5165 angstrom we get 15.9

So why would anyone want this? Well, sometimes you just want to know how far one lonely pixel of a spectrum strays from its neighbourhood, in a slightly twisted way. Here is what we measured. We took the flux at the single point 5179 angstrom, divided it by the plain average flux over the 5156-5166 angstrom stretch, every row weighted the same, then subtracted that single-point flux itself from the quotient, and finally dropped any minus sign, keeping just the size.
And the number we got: 14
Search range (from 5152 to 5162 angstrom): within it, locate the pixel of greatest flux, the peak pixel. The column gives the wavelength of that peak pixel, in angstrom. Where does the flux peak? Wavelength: 5159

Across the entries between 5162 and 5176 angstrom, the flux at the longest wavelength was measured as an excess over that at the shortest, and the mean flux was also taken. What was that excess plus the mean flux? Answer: 12.6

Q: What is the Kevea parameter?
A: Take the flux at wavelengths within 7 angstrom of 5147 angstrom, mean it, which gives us 17.0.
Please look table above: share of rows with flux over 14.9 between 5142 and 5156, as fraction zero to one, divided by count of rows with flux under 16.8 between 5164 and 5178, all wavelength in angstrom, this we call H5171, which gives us 0.143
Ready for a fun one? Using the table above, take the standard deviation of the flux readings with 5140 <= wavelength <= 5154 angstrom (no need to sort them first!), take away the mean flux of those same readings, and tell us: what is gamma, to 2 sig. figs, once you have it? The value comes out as -16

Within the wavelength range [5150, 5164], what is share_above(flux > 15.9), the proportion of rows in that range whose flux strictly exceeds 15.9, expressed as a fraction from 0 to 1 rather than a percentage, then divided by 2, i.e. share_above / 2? 0.43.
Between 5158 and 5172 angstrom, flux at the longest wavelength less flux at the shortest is -8.0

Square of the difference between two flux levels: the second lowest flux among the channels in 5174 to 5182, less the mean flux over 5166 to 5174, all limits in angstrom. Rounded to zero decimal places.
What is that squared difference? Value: 12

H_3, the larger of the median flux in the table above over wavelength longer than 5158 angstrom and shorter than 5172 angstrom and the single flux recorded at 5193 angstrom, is 16.9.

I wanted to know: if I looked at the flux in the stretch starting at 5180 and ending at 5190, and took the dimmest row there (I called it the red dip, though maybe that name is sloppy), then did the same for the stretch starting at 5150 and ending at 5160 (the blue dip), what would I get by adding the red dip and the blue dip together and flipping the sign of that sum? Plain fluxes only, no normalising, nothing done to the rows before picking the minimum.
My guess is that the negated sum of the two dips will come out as -24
